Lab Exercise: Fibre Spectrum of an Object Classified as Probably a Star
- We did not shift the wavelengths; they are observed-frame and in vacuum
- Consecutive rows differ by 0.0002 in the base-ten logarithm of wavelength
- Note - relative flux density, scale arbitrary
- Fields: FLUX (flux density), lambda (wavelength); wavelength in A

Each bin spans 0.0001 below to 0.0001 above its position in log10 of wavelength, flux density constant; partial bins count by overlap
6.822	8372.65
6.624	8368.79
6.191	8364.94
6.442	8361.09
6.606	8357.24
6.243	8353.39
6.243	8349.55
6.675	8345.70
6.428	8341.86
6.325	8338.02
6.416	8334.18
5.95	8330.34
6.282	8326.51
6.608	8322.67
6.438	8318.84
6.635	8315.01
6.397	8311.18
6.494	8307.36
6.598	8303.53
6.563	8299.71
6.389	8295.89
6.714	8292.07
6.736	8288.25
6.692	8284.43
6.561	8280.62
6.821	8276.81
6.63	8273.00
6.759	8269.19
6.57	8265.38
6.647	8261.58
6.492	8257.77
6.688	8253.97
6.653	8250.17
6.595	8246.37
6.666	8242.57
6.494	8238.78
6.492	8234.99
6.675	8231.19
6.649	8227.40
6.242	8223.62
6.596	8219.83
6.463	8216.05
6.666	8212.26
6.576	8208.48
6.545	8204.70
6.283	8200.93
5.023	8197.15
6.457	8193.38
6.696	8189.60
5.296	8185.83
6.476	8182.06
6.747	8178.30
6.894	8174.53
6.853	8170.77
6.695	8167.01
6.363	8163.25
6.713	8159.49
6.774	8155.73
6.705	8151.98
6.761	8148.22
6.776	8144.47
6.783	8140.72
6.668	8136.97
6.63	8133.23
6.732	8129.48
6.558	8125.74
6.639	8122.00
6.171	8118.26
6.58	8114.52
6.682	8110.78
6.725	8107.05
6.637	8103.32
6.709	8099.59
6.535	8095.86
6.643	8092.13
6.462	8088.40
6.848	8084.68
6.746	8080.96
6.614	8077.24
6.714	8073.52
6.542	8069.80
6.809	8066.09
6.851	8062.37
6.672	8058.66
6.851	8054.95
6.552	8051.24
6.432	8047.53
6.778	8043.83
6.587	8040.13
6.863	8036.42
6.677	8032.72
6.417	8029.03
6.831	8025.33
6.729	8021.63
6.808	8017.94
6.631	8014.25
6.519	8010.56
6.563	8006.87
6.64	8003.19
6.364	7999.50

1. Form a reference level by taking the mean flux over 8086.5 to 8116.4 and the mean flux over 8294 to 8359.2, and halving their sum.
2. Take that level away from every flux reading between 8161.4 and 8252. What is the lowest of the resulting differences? -1.5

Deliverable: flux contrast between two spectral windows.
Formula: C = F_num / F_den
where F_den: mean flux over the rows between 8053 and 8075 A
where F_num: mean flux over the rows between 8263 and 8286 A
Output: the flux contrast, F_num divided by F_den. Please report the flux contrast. 0.990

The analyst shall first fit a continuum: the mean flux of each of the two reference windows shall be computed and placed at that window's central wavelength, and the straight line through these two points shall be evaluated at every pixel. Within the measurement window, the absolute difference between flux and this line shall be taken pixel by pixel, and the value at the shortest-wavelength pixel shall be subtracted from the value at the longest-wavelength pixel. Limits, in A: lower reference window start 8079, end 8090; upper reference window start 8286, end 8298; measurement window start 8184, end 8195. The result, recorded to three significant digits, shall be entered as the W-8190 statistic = -1.16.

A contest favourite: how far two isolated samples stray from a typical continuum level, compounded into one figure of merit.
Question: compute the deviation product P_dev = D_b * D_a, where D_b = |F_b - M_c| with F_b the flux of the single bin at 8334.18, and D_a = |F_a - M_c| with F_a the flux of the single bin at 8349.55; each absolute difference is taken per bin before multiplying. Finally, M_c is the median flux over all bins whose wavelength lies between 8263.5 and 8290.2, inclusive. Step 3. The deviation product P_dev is 0.124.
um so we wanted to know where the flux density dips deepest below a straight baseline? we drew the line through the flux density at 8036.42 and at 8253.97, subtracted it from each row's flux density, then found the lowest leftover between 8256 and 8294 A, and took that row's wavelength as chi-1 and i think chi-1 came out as 8257.77 A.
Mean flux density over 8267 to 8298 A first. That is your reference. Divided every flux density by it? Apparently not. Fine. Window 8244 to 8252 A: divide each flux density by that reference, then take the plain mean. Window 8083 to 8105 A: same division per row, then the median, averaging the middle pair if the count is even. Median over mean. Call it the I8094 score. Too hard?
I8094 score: 1.00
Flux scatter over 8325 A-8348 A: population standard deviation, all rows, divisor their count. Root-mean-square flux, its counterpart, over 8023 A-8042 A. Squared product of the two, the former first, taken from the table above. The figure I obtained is 2.1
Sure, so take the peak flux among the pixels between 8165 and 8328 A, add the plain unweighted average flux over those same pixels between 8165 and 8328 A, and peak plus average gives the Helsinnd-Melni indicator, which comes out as 13.42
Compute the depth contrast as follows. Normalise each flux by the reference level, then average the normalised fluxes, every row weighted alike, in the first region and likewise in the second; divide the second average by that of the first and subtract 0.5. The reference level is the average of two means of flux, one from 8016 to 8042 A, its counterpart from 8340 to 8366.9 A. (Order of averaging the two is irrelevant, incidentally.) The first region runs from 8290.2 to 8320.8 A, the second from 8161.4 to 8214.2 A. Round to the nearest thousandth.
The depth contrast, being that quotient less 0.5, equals 0.480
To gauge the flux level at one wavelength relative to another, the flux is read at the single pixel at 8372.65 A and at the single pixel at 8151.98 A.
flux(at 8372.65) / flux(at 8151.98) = 1.02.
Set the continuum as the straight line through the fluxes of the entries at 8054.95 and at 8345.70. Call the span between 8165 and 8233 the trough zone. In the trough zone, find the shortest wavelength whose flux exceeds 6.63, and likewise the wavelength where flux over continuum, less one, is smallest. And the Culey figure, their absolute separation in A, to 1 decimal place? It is 30.1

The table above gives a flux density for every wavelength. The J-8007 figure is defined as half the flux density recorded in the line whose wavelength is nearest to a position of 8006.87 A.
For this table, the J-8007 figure 3.28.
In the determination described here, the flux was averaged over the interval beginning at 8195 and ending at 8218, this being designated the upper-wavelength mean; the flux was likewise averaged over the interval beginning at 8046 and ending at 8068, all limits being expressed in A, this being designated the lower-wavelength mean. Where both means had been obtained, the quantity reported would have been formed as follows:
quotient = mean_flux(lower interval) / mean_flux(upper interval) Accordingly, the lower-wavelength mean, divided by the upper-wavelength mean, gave 1.07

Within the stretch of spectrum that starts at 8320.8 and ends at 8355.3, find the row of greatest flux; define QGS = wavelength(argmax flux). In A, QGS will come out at 8345.70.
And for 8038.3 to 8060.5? 8054.95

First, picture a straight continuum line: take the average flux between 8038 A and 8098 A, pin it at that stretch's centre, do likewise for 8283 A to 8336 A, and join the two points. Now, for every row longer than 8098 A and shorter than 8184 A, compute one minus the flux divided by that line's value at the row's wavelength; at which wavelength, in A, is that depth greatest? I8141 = 8118.26 A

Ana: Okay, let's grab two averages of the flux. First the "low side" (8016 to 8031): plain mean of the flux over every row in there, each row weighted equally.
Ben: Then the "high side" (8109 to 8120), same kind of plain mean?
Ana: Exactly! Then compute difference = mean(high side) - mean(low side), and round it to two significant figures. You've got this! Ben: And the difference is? -0.22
